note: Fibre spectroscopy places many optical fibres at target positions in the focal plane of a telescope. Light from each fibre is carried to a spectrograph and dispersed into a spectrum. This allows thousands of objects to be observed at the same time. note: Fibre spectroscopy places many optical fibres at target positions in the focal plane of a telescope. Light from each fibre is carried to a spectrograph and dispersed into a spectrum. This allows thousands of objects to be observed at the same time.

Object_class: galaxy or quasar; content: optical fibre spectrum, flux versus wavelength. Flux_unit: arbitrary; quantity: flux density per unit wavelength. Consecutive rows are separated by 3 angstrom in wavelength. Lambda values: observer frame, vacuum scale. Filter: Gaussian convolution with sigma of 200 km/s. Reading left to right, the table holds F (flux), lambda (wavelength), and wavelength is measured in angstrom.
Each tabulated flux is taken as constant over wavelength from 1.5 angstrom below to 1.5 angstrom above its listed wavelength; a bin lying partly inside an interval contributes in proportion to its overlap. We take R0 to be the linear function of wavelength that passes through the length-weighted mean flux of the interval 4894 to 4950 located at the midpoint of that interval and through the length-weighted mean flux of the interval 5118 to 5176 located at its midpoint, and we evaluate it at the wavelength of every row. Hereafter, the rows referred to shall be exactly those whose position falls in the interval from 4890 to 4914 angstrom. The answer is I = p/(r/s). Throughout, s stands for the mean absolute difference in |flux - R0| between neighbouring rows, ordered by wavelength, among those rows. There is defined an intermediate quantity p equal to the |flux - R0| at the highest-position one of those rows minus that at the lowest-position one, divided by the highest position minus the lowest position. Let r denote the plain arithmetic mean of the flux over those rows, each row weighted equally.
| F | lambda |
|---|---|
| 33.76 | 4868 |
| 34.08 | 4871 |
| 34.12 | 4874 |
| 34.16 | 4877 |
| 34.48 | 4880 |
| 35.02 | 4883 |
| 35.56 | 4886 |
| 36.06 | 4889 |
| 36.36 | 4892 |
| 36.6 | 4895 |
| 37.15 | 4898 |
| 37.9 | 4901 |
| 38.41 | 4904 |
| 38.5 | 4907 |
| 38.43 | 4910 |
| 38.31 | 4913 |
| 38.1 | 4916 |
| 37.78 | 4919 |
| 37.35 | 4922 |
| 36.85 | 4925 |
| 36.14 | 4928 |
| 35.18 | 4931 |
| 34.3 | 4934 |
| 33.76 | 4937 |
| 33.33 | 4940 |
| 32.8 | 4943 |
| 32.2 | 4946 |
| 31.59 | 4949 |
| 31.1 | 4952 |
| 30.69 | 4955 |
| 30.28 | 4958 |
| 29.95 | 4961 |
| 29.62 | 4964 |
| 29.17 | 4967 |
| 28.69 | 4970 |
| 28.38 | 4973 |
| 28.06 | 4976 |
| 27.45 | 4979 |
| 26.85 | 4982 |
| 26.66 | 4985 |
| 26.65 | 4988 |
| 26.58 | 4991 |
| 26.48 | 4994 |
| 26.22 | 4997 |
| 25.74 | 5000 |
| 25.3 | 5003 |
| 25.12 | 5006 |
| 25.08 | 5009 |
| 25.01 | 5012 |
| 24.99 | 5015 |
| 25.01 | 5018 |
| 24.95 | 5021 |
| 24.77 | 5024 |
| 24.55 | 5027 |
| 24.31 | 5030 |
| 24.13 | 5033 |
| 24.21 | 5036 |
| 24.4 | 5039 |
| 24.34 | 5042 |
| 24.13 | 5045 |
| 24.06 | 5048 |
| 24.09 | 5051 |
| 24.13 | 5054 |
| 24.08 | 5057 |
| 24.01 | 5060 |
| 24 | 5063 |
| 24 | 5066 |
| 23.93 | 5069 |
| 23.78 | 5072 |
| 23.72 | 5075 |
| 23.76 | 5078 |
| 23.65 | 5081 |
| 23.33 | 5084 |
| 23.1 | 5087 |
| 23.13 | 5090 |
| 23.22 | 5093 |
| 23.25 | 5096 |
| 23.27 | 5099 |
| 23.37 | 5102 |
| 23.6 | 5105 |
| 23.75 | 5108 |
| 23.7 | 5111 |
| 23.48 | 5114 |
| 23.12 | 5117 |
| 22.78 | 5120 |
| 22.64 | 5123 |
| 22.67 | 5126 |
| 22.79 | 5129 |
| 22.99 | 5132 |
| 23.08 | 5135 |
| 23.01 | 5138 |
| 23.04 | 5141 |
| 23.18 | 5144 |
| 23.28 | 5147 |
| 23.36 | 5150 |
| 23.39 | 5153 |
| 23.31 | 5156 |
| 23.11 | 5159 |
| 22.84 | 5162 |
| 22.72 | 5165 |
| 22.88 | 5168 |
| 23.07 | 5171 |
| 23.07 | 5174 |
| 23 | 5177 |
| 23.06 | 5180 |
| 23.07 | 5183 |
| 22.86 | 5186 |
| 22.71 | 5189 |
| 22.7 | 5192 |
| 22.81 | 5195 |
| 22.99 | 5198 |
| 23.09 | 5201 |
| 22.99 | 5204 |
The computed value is 0.0001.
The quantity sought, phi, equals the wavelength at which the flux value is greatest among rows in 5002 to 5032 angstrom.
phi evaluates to 5003 angstrom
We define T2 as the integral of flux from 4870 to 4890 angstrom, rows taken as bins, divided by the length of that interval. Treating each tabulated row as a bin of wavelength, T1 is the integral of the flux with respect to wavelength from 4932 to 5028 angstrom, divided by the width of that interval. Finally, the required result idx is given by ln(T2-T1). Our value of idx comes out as 1.88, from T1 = 28.2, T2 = 35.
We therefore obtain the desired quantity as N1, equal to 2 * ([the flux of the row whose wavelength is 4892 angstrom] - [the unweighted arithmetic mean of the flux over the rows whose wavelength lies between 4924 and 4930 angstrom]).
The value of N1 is 0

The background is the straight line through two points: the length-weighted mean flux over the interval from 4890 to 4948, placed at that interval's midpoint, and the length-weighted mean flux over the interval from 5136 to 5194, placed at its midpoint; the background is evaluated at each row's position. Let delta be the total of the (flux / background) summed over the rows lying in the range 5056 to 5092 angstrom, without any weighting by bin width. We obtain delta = 10.2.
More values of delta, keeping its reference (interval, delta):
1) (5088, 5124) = 10.7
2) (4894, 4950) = 19.0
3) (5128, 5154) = 8.6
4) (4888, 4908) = 7.0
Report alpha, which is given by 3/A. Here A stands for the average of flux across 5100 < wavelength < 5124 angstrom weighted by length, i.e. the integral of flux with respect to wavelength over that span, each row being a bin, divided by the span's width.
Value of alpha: 0.129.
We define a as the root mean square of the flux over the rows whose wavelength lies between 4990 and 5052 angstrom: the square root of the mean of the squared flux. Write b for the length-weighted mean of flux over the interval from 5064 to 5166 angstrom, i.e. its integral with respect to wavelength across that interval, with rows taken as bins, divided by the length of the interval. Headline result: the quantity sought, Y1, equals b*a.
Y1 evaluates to 581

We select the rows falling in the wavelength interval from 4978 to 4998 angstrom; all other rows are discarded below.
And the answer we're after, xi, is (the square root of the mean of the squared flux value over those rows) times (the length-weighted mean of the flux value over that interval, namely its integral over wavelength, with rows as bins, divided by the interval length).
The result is 713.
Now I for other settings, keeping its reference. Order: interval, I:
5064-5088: -0.0001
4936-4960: 0.0011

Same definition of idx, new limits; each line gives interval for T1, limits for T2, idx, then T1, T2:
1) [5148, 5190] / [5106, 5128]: -2.08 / 23.0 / 23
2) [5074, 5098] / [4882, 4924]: 2.63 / 23.4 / 37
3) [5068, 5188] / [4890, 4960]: 2.49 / 23.2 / 35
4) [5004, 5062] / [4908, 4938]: 2.50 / 24.5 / 37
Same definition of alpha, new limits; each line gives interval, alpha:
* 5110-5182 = 0.130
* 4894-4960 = 0.085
